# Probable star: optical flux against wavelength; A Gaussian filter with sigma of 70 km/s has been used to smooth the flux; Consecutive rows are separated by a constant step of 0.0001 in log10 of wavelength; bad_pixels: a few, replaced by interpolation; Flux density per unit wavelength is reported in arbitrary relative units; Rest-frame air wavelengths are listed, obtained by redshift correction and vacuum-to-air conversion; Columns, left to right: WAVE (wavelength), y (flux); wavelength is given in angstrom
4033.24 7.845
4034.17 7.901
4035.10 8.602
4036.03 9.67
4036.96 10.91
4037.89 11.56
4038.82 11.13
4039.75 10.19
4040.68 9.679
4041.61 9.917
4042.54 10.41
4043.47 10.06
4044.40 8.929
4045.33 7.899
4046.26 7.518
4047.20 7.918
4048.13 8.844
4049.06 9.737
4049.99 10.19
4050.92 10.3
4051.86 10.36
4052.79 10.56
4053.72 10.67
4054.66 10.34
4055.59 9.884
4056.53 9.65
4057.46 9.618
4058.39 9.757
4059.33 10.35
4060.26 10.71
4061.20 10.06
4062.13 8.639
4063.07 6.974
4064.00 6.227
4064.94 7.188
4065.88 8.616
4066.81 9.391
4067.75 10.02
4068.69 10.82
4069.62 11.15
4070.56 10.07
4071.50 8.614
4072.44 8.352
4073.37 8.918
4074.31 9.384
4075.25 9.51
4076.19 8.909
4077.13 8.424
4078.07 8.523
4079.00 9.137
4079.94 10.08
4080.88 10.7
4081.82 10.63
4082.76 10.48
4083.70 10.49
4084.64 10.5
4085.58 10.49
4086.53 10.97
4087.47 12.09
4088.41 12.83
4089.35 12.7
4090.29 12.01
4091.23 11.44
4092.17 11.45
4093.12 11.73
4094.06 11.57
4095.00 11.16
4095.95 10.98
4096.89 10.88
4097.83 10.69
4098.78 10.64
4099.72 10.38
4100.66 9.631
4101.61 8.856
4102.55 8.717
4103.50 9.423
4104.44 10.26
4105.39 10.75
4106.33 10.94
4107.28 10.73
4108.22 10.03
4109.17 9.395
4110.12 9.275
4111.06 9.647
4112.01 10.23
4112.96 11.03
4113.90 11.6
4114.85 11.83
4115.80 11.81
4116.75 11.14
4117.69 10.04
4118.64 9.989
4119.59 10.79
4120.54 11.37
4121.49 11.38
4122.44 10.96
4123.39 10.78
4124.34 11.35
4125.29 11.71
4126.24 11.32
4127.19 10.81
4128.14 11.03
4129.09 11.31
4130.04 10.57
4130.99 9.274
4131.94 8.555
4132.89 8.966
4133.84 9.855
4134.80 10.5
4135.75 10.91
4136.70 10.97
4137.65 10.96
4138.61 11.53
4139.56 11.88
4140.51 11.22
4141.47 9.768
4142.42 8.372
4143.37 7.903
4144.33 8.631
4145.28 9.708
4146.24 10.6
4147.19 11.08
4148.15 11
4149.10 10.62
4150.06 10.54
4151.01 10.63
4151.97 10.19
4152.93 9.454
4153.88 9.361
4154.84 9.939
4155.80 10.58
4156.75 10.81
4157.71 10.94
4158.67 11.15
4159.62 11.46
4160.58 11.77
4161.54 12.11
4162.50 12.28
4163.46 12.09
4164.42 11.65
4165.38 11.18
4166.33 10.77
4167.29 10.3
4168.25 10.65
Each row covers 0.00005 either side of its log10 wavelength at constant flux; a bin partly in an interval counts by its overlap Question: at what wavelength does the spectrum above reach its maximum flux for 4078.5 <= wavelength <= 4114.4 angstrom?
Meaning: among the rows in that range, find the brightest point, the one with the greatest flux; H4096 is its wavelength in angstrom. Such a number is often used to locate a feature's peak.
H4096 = 4088.41 angstrom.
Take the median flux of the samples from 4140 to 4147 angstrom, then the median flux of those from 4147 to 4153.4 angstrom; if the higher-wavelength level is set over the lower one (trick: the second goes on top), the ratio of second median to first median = 1.09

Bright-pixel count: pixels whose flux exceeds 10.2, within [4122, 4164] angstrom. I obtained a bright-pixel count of 31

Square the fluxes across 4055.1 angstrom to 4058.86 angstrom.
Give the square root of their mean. 9.7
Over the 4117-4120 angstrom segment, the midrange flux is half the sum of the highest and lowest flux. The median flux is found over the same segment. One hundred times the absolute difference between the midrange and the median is 35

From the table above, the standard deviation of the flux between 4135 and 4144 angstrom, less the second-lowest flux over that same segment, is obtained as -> -7.0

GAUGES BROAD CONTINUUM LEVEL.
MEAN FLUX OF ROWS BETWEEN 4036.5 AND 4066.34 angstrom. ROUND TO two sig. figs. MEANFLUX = 9.5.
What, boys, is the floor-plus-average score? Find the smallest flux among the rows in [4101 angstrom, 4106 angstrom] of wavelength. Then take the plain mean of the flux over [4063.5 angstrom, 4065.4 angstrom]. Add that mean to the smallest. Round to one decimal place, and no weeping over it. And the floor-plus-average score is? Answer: 15.4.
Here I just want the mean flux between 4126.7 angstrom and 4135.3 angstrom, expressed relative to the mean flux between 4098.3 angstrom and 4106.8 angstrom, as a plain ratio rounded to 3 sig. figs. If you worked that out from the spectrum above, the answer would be 1.01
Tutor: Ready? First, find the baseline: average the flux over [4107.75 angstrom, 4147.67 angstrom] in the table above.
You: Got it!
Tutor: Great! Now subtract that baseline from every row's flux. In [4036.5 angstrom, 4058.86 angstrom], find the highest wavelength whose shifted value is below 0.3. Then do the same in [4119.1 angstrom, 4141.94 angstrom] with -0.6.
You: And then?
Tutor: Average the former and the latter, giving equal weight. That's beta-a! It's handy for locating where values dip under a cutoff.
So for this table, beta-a 4099.9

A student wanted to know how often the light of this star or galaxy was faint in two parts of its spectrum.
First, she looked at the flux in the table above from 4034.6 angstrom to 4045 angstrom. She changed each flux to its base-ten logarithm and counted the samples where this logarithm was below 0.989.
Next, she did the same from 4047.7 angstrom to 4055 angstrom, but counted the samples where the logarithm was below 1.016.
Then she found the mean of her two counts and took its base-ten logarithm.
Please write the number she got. 0.70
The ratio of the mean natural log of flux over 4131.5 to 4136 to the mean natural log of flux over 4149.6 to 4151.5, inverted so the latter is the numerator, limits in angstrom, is 1.04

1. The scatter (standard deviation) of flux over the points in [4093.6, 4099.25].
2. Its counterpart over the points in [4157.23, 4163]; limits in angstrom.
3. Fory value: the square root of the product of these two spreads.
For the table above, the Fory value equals 0.4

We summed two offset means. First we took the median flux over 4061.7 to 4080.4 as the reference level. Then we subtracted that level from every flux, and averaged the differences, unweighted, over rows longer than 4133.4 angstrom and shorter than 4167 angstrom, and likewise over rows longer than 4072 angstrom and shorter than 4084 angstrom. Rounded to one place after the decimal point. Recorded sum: 2.3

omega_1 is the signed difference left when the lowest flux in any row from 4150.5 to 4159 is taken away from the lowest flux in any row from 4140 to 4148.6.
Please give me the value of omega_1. -1.5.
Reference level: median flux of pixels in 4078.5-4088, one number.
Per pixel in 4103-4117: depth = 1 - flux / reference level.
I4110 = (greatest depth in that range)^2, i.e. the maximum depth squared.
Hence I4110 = 0.014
